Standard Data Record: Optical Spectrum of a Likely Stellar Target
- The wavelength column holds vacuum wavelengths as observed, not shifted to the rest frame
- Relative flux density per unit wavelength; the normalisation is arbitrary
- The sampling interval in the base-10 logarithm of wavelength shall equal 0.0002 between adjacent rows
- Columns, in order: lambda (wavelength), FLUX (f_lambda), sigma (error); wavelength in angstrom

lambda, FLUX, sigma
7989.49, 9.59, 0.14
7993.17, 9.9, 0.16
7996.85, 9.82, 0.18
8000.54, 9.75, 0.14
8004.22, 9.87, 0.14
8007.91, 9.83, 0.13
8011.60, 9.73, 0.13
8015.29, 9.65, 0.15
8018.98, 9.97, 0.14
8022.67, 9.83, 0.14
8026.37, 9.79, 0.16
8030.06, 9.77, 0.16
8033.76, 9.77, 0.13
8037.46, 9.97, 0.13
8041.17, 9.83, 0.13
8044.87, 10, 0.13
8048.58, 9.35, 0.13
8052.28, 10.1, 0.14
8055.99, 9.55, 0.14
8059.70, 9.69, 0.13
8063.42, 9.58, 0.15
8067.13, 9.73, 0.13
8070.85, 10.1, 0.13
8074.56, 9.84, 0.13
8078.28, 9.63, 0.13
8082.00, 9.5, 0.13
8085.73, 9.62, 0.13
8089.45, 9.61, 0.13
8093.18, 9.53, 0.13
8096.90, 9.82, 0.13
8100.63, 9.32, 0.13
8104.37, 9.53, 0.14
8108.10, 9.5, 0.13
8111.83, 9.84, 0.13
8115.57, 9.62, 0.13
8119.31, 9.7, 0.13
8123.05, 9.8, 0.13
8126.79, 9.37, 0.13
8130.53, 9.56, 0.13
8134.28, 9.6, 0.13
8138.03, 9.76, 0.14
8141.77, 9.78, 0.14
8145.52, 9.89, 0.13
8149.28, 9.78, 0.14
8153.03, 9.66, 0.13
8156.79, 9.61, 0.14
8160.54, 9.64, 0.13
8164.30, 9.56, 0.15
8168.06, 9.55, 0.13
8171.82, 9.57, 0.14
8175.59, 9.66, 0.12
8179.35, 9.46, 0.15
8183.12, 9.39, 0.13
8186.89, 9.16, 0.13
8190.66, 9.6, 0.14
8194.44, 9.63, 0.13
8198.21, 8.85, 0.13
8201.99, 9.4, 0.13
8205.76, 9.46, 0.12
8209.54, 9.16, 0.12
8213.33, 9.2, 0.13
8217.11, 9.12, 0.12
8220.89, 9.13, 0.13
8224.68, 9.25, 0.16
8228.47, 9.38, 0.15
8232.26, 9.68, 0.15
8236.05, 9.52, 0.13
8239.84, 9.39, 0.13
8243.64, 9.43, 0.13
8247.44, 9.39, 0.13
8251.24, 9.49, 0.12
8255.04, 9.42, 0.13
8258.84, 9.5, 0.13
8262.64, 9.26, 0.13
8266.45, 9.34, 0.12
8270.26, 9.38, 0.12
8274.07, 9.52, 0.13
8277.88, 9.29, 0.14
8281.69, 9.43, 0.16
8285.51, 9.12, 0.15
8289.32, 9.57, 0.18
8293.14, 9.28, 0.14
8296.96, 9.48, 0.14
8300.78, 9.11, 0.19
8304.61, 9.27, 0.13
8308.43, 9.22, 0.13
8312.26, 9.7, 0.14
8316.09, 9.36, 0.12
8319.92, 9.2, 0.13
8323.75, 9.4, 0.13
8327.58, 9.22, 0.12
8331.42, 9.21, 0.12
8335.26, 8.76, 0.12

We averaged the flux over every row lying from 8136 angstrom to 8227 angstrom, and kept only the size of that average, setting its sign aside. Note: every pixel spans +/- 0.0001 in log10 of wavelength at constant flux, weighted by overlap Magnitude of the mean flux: 9.5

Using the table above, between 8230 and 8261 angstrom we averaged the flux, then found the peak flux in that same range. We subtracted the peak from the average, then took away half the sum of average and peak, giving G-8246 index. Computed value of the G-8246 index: -9.8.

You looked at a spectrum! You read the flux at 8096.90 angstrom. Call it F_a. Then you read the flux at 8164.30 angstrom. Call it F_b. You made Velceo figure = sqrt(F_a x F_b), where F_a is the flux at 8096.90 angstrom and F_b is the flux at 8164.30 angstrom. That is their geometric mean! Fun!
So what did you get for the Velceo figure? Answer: 9.7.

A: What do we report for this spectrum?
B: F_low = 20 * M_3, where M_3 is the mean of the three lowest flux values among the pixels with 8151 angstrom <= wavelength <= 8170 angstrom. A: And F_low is 191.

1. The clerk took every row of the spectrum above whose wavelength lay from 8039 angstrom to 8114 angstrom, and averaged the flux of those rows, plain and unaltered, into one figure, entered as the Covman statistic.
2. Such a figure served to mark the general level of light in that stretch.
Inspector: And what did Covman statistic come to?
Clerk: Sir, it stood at 9.7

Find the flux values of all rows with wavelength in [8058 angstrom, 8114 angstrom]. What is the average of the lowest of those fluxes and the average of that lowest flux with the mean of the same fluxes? 9.40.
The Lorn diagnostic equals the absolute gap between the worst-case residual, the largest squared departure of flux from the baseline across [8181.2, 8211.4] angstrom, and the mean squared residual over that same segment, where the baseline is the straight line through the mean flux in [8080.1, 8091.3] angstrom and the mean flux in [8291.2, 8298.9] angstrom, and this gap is 0.31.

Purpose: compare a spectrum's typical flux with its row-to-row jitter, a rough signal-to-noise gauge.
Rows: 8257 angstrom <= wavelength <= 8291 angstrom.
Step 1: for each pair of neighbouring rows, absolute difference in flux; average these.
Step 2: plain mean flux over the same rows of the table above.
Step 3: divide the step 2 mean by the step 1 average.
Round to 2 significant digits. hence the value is 46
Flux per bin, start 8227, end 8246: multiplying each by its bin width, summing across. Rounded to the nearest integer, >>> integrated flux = 180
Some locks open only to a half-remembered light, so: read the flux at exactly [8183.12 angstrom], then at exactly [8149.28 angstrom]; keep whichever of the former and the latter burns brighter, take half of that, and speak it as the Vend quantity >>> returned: 4.89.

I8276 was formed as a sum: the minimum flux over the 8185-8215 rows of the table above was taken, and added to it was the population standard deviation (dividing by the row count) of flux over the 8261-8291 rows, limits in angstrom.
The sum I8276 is 8.99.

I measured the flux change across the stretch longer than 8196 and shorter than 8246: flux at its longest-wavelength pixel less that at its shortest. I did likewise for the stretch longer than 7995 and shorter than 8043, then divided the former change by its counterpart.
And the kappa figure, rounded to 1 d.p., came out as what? 58.0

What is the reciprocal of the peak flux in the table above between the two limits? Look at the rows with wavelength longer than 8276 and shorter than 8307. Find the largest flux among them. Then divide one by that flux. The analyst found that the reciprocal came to 0.104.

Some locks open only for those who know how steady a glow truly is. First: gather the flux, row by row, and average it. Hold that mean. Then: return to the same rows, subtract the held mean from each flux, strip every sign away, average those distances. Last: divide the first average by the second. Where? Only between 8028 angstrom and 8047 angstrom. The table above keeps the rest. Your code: 105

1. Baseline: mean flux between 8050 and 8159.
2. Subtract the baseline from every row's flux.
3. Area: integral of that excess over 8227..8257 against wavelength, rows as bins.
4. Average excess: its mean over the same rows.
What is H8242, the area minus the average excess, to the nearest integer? -6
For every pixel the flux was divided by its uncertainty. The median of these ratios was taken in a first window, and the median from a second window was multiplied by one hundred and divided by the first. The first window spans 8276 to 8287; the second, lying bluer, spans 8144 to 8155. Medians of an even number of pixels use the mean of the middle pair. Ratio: 122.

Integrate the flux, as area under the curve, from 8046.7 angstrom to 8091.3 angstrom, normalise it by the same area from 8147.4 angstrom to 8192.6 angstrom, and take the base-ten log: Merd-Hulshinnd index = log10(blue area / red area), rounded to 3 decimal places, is 0.001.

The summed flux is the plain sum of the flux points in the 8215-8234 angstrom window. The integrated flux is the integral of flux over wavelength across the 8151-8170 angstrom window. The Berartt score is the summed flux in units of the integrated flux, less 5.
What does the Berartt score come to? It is -4.74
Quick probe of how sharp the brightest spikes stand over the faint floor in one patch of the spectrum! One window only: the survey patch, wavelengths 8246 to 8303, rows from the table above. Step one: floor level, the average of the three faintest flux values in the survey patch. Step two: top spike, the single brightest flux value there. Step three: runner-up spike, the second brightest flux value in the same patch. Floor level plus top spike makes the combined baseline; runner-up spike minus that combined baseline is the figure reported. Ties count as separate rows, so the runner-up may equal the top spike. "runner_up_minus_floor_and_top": -9.2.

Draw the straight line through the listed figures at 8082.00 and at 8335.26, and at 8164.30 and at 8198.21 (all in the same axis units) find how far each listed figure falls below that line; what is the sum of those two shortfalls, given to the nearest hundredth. 0.01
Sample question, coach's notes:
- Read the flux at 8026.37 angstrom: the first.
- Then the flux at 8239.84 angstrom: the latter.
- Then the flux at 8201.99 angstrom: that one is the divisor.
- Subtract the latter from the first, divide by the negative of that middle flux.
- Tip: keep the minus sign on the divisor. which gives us -0.043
